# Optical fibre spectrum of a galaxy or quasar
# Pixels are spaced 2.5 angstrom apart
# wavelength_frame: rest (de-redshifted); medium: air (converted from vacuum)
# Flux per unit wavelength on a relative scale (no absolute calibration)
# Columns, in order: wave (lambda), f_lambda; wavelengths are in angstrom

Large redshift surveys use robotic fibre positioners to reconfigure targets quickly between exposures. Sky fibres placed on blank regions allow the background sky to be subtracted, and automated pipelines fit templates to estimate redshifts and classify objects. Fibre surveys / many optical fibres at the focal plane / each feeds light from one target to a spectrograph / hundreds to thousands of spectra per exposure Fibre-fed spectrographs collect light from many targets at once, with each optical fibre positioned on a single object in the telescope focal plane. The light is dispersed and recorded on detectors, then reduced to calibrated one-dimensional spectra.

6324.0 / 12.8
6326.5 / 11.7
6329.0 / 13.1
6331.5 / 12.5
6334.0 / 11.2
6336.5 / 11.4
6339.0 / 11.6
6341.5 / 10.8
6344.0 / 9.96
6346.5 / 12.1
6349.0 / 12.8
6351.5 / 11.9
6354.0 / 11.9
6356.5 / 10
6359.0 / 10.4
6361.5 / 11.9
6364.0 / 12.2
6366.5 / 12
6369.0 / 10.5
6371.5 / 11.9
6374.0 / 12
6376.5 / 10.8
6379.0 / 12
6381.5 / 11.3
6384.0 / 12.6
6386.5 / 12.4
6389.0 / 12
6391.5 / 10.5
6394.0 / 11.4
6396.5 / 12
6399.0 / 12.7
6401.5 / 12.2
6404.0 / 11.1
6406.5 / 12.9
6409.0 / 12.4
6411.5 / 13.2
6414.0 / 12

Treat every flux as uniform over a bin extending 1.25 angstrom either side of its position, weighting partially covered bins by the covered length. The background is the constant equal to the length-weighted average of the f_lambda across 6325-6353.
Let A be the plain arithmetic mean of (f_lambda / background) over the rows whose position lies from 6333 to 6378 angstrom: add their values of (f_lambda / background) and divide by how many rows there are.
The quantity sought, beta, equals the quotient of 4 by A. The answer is 4.12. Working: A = 0.971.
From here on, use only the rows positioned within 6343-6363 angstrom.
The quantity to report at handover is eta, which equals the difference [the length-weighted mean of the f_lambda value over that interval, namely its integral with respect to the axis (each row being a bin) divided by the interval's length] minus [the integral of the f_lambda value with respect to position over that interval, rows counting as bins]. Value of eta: -217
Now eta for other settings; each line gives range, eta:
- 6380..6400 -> -225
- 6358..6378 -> -218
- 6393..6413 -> -233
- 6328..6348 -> -220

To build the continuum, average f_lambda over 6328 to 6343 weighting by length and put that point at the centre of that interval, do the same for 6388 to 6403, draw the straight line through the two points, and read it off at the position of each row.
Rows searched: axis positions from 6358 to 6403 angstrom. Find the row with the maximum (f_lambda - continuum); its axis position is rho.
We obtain 6399.0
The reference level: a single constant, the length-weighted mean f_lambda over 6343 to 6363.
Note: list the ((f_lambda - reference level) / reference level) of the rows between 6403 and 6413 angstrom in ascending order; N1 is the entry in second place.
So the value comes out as 0.09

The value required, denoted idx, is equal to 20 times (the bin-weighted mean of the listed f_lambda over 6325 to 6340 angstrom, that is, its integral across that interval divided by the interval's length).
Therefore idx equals 238.7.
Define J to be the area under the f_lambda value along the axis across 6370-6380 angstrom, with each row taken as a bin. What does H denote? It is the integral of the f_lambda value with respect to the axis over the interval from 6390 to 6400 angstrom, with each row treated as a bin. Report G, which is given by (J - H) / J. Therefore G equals 0.00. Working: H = 116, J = 116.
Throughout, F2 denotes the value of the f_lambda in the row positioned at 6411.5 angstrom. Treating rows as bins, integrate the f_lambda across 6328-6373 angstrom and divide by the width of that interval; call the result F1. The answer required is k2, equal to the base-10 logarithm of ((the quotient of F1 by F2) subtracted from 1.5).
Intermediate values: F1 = 11.6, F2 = 13.2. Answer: -0.20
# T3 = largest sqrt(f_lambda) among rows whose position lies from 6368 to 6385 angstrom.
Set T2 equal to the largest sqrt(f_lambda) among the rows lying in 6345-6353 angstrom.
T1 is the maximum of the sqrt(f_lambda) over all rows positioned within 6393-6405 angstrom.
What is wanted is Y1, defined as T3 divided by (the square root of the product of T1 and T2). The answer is 0.994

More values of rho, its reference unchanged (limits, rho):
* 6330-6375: 6349.0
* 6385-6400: 6399.0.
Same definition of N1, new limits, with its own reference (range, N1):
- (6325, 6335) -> 0.03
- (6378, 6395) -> -0.01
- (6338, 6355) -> -0.05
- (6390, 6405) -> -0.03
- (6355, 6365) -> -0.09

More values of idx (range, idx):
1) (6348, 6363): 229.5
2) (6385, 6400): 236.6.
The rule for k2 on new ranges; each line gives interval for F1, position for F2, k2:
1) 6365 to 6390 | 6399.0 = -0.24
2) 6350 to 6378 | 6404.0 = -0.33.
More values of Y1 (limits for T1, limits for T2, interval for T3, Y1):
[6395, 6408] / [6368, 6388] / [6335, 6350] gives 1.002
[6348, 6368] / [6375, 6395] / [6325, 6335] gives 1.016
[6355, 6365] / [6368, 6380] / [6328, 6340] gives 1.041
